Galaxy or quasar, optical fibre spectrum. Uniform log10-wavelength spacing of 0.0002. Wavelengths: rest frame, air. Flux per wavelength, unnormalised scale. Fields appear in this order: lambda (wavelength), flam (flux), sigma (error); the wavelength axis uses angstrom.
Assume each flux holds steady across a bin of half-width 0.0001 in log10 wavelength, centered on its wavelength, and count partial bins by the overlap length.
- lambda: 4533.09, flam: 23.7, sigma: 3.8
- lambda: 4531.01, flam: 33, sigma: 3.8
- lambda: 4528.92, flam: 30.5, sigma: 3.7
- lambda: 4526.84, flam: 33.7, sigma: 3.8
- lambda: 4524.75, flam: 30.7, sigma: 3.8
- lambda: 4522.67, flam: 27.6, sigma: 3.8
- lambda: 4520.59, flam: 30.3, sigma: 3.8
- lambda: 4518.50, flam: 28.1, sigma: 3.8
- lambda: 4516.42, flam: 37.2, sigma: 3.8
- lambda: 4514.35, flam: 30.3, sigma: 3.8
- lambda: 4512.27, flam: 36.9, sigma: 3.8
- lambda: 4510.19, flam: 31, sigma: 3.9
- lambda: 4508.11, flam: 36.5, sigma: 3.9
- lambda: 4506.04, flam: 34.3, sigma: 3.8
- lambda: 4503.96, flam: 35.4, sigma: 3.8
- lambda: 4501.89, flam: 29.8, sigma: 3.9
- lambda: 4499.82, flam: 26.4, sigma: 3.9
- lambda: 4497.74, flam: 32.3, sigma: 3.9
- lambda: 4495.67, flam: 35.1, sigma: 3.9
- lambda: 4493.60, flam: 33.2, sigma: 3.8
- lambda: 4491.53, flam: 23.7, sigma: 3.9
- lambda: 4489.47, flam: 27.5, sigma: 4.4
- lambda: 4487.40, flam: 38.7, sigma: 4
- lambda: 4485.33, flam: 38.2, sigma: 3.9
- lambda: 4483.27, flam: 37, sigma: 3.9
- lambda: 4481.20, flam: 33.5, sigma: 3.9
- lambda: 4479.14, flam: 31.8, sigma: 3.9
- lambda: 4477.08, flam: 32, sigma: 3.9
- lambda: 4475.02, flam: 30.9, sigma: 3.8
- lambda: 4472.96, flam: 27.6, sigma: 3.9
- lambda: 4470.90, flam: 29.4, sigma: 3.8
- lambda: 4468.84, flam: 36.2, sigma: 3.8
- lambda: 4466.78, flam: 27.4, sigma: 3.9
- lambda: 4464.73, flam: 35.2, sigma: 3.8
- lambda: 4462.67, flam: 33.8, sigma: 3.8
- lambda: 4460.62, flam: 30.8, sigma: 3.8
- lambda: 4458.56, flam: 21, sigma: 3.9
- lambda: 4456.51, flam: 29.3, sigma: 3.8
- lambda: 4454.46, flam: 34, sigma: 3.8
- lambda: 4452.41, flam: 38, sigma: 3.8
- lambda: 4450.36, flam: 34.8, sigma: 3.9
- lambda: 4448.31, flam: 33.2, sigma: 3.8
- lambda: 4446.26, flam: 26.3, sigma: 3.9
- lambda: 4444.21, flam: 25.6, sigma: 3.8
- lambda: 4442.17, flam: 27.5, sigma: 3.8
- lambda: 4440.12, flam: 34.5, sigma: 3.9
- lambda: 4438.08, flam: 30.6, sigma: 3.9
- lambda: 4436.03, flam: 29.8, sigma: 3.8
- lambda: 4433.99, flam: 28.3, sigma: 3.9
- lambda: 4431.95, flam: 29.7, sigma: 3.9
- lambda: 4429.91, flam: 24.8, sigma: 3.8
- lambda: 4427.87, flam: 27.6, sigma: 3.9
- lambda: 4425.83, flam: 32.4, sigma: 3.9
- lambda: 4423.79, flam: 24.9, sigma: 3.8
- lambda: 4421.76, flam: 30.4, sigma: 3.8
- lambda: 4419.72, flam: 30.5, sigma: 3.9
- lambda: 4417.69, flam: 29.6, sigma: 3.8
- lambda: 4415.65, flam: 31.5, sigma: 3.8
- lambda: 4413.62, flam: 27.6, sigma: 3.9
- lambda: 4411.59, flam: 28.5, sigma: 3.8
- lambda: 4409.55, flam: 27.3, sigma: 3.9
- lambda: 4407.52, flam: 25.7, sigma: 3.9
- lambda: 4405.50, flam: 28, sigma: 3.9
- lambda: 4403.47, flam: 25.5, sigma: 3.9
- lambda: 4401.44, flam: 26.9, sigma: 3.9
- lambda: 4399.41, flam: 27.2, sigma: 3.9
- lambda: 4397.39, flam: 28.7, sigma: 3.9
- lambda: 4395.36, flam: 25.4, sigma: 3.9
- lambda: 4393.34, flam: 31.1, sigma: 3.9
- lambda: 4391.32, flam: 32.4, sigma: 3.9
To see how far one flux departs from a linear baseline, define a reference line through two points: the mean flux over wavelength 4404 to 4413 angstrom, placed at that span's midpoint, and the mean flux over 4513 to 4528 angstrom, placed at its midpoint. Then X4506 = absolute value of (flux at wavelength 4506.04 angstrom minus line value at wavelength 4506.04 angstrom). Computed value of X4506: 4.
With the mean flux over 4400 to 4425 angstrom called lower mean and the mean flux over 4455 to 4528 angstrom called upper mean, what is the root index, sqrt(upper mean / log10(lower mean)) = 4.69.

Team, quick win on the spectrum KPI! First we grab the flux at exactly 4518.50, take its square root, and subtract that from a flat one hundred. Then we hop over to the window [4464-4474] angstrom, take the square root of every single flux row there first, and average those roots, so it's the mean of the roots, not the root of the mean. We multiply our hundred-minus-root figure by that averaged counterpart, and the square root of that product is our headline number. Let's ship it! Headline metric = 23.0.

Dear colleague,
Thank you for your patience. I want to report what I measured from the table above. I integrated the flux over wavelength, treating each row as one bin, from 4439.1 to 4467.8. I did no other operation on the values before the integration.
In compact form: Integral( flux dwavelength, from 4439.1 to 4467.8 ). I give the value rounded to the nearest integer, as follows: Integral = 885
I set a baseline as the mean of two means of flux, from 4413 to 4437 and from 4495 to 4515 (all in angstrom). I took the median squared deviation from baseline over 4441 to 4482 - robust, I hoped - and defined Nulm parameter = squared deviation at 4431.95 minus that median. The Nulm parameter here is -8.9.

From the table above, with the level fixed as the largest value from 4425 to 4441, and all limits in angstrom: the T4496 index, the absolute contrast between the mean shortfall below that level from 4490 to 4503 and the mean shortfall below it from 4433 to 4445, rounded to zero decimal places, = 1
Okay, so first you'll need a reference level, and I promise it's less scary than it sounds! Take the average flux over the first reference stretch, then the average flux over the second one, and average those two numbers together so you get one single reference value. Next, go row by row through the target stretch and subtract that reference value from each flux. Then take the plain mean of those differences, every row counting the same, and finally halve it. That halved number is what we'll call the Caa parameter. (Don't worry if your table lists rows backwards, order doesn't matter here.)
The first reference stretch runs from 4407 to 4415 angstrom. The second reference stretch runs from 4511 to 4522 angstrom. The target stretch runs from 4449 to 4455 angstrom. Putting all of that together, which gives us 2.8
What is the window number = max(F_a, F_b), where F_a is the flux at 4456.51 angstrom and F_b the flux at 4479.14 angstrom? 31.8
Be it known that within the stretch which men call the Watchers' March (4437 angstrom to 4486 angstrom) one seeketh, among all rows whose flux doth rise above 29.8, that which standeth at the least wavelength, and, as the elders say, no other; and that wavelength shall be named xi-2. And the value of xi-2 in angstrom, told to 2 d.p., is 4438.08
